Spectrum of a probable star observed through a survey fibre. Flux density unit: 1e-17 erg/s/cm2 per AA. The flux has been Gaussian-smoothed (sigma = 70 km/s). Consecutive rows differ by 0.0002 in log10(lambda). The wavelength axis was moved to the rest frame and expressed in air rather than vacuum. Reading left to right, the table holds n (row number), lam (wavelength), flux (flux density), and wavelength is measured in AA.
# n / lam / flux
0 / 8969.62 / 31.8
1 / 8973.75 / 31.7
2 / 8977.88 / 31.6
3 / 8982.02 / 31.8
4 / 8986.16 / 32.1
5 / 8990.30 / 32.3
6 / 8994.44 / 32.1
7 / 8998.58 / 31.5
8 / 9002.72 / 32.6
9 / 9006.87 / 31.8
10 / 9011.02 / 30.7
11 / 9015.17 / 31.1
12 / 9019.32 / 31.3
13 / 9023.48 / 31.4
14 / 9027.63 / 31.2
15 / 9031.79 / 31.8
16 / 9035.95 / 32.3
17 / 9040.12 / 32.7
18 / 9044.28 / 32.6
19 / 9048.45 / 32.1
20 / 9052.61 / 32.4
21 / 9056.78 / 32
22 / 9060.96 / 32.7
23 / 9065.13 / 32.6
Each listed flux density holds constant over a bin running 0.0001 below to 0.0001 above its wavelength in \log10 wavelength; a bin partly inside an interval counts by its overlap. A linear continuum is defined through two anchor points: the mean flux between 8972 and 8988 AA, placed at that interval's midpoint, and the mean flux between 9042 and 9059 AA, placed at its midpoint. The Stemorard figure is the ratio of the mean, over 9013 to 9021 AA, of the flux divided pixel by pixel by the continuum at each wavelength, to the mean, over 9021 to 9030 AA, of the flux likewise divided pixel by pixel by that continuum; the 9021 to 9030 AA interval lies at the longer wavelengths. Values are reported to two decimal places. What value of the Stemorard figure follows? 1.00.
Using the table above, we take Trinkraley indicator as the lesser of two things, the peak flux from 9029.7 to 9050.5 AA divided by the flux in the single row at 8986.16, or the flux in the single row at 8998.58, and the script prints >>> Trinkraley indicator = 1.02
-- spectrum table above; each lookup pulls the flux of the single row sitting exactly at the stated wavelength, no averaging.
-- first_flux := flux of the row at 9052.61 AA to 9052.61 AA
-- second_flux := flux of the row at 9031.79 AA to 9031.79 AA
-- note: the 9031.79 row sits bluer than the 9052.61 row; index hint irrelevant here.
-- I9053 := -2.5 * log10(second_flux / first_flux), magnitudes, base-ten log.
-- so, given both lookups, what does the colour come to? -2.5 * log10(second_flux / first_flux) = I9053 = 0.020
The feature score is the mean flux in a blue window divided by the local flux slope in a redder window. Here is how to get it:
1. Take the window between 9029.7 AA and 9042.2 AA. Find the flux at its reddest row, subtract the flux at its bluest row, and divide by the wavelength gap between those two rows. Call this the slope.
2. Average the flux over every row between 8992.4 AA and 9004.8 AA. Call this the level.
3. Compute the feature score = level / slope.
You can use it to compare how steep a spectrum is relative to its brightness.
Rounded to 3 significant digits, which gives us 297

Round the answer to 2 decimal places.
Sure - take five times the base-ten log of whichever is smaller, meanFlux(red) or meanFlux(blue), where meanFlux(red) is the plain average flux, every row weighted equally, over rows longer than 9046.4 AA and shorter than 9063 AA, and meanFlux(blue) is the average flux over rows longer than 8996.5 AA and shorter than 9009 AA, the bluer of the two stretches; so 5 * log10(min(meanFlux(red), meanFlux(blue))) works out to 7.52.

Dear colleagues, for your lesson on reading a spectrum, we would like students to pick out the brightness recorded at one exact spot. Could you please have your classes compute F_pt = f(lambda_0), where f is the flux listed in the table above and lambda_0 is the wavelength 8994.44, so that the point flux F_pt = 32.1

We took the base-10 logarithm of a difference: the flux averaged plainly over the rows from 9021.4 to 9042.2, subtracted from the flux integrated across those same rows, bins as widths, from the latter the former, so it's 2.800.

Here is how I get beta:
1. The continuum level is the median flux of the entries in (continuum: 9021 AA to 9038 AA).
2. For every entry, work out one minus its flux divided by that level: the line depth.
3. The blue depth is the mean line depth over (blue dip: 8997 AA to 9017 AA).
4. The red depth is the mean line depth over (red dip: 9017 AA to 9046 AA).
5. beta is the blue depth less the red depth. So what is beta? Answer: 0.011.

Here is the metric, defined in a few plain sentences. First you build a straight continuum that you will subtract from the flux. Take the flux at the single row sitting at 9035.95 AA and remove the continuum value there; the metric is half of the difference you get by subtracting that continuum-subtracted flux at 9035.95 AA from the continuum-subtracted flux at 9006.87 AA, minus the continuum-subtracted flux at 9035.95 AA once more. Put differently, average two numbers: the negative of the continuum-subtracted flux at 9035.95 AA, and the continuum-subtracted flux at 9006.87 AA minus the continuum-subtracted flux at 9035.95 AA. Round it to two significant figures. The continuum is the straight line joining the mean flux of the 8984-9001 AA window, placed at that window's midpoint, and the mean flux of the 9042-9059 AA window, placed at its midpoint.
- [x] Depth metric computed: -0.23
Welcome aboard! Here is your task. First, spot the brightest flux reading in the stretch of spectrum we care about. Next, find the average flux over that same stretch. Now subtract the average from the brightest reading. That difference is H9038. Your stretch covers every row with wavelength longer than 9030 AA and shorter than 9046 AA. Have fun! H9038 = 0.35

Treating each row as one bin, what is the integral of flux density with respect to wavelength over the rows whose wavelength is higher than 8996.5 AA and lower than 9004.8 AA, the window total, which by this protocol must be 266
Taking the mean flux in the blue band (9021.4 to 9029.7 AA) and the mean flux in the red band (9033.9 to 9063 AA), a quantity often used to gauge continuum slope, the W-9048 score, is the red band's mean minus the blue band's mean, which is 1.1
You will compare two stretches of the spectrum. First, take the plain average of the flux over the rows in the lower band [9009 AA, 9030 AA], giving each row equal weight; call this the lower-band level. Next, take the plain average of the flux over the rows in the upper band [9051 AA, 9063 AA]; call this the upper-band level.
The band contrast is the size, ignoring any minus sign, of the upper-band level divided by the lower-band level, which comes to 1.04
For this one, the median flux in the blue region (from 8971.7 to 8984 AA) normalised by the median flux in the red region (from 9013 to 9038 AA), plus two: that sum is 3.01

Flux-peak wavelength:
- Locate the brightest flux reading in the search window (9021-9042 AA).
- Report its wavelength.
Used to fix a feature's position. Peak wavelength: 9040.12 AA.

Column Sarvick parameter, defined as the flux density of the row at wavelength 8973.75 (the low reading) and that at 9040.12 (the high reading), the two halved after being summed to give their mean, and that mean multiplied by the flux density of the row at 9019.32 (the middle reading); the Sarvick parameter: 1008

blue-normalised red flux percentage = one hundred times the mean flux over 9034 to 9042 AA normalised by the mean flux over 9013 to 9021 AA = 104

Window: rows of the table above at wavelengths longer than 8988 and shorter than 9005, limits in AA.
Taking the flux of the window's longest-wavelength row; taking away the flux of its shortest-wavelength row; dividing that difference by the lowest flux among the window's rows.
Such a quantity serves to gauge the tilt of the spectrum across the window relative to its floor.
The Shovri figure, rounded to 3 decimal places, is 0.010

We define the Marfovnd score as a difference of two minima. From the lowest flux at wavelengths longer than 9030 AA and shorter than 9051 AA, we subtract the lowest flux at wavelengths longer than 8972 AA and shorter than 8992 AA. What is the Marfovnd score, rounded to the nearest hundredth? 0.20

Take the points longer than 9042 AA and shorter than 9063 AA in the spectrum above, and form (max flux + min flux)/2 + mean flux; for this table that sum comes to 64.71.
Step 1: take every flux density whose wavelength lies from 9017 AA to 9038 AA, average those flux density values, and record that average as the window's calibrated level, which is 31.6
